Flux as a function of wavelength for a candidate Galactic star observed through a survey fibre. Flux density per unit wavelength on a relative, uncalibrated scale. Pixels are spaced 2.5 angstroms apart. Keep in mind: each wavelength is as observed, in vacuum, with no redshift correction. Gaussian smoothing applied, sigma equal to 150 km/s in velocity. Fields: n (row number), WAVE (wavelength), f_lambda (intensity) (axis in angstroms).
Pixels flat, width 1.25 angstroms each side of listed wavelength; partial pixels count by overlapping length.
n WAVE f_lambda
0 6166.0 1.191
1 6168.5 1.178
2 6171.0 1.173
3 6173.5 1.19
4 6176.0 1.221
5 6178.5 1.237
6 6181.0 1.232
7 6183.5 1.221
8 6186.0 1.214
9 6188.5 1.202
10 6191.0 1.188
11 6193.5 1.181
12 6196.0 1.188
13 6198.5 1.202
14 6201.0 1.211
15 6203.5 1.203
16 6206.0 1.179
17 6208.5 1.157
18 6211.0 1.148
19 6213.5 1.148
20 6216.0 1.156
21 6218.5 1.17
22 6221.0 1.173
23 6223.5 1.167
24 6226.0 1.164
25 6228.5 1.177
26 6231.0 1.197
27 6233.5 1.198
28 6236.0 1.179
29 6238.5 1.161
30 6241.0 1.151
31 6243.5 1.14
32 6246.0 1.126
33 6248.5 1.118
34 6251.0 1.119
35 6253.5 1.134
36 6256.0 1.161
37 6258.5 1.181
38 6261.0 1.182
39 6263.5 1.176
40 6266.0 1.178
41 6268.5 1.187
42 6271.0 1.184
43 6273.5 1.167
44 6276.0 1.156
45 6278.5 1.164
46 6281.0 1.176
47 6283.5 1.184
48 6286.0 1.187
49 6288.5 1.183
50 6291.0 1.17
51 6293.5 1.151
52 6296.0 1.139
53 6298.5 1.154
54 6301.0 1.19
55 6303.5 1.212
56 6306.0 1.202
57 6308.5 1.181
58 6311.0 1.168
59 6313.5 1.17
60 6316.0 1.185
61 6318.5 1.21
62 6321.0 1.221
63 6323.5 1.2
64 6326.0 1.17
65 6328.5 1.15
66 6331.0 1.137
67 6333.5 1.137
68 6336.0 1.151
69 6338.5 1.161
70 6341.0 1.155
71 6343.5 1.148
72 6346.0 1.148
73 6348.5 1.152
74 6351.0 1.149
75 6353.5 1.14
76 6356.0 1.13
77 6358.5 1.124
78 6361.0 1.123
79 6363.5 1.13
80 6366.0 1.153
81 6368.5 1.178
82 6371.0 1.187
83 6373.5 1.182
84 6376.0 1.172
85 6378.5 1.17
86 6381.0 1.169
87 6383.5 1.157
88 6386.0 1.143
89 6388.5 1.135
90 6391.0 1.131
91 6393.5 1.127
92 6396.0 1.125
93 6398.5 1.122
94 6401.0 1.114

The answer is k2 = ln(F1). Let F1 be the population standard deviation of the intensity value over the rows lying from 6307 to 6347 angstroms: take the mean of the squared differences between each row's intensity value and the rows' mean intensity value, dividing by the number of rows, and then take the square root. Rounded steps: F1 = 0.0245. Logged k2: -3.71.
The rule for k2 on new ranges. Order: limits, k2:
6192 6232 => -3.96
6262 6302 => -4.22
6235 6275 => -3.74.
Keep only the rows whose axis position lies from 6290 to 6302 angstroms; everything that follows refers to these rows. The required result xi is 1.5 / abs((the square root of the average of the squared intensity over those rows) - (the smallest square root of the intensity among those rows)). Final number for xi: 16.0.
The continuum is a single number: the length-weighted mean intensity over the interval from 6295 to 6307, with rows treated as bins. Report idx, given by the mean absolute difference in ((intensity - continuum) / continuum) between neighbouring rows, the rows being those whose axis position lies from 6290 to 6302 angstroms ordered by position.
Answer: 0.017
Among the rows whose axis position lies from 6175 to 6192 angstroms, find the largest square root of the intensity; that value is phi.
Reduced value 1.112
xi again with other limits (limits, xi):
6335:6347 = 18.5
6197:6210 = 13.1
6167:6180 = 12.8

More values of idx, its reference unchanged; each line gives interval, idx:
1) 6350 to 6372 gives 0.010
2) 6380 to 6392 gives 0.008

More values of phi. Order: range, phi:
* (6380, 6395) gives 1.081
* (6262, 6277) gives 1.089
